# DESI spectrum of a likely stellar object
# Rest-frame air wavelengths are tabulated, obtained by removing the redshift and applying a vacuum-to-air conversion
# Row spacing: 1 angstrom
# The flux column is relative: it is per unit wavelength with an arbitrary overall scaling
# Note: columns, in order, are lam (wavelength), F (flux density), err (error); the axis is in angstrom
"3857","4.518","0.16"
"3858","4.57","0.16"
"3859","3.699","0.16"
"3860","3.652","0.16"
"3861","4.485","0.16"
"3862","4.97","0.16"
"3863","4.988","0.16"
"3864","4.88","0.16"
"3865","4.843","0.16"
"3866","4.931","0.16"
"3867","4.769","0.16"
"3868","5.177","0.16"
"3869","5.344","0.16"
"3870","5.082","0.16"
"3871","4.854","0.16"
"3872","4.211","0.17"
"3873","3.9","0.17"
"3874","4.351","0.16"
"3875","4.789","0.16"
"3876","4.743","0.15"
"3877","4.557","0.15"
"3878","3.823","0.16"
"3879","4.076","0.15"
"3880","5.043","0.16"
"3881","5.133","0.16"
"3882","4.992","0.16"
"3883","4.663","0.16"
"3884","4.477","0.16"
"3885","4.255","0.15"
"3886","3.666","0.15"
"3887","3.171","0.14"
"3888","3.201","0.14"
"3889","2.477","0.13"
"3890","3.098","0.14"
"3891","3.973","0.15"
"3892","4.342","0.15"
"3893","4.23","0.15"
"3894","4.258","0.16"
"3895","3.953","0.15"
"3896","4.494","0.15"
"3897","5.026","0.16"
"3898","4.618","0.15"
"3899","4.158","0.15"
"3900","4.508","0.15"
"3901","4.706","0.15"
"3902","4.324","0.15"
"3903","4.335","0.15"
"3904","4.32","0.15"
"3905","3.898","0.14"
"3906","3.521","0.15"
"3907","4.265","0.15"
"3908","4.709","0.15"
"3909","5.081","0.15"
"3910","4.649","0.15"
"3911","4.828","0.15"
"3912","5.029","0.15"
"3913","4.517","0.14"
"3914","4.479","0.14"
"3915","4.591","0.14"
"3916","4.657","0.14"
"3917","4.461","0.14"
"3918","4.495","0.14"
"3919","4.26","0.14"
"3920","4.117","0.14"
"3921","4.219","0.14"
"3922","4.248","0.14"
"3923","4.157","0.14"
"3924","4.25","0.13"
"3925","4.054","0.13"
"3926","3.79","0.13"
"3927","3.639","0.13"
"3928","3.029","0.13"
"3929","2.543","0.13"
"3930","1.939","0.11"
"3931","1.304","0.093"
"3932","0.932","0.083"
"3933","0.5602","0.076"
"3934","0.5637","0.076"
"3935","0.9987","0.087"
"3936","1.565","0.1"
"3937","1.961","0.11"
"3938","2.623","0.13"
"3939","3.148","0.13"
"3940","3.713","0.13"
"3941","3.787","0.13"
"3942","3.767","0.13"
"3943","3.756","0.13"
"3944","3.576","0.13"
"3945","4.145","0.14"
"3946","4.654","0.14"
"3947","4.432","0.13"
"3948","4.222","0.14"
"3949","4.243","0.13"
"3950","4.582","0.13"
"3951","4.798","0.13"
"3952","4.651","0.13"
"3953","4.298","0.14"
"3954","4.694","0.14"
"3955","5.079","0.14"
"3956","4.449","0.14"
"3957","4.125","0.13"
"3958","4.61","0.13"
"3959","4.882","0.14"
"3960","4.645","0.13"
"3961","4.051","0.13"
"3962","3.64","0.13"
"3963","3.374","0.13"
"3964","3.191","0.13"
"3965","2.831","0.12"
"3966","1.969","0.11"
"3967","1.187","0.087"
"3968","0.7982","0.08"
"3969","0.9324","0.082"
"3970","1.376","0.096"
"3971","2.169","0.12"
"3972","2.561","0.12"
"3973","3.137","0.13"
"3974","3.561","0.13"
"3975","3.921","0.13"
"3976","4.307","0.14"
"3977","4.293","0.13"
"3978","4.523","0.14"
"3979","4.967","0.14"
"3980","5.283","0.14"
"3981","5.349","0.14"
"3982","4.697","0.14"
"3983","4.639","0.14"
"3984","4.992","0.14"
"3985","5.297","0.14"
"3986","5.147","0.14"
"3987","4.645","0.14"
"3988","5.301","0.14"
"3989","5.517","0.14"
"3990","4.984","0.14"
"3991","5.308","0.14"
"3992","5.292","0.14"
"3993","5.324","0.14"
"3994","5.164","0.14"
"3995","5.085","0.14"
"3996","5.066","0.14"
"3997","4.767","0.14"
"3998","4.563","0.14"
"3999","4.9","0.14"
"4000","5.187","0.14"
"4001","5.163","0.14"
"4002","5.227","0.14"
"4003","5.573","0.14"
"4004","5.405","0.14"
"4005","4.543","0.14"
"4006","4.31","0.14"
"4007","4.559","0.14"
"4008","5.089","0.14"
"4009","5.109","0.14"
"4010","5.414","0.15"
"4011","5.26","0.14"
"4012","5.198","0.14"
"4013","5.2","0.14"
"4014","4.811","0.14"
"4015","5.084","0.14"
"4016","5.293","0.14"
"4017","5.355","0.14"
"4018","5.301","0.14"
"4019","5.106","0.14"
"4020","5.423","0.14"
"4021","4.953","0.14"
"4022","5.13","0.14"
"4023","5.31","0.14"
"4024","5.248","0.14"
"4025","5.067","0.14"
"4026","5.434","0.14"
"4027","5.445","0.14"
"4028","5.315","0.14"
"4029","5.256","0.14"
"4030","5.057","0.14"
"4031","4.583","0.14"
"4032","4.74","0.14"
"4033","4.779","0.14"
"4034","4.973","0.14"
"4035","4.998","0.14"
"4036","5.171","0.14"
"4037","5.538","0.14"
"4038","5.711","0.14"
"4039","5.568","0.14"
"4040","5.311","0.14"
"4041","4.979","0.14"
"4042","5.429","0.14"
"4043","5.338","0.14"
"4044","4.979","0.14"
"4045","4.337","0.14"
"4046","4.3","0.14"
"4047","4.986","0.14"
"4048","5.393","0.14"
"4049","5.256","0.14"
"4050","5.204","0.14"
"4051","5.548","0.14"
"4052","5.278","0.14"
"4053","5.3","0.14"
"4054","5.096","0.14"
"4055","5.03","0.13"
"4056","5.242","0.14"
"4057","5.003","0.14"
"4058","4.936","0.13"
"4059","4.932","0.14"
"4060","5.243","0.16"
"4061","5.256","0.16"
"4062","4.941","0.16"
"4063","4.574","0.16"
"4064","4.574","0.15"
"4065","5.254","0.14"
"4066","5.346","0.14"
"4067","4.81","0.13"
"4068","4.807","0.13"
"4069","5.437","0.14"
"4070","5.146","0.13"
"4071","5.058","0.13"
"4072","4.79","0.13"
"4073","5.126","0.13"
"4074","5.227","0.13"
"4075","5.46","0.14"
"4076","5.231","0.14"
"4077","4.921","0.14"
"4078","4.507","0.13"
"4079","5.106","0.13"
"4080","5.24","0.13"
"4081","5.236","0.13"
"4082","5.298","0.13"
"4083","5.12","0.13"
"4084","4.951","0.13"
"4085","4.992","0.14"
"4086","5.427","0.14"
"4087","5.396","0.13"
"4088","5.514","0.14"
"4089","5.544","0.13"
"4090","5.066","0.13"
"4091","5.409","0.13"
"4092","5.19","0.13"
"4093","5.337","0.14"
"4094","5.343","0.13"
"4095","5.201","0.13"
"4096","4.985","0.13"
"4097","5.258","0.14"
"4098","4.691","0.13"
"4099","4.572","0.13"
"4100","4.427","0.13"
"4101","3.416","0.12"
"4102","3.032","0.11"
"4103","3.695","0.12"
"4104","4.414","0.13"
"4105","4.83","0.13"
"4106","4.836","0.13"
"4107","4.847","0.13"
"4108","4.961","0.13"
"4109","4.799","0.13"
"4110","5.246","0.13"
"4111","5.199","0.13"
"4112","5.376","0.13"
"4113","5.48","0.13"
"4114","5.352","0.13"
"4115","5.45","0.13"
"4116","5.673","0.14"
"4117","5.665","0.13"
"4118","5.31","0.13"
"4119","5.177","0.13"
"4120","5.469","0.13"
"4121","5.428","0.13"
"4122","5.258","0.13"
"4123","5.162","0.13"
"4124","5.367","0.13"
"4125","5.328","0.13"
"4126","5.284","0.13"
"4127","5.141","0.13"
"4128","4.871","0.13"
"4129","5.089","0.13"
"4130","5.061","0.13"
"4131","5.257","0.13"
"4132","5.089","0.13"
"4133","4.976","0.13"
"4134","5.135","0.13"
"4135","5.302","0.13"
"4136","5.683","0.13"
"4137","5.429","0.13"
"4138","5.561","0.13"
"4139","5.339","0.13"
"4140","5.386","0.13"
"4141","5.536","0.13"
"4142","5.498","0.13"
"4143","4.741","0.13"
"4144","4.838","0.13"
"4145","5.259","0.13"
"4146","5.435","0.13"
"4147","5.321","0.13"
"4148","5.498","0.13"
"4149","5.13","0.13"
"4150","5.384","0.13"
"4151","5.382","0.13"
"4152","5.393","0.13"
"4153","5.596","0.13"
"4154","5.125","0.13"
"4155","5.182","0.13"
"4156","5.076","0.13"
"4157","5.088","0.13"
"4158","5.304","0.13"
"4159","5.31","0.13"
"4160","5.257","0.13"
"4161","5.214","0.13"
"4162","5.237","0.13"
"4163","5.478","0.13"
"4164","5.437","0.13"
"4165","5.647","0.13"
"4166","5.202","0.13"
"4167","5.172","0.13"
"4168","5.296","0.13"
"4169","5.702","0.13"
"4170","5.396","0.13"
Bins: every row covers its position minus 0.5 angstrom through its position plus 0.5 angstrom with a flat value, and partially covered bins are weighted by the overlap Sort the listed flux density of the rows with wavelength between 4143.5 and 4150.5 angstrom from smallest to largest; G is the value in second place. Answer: 5.13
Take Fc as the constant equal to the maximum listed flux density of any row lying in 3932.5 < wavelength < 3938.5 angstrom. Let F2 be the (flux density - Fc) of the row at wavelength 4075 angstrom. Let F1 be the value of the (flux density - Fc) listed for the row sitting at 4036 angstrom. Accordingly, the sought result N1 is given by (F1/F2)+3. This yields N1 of 3.90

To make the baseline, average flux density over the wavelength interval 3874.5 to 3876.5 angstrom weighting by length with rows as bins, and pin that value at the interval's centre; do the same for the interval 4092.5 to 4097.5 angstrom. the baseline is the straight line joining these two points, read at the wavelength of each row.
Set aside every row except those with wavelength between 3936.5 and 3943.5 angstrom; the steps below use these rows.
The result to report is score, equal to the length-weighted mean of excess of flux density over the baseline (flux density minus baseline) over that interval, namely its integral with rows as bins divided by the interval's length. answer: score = -1.65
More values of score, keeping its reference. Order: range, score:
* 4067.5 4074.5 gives -0.09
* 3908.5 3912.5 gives 0.06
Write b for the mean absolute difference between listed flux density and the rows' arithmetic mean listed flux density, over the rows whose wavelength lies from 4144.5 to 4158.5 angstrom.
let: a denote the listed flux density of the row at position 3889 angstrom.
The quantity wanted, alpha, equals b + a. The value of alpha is 2.6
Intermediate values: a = 2.477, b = 0.13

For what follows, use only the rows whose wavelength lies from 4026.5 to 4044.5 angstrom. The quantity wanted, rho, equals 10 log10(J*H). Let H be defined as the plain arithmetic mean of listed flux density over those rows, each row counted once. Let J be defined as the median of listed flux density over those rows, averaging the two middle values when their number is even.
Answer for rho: 14.31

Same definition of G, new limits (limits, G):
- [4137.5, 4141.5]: 5.386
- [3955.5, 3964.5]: 3.374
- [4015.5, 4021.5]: 5.106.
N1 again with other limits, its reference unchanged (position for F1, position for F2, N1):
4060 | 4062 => 4.13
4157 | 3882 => 4.04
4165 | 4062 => 4.30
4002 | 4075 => 3.92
